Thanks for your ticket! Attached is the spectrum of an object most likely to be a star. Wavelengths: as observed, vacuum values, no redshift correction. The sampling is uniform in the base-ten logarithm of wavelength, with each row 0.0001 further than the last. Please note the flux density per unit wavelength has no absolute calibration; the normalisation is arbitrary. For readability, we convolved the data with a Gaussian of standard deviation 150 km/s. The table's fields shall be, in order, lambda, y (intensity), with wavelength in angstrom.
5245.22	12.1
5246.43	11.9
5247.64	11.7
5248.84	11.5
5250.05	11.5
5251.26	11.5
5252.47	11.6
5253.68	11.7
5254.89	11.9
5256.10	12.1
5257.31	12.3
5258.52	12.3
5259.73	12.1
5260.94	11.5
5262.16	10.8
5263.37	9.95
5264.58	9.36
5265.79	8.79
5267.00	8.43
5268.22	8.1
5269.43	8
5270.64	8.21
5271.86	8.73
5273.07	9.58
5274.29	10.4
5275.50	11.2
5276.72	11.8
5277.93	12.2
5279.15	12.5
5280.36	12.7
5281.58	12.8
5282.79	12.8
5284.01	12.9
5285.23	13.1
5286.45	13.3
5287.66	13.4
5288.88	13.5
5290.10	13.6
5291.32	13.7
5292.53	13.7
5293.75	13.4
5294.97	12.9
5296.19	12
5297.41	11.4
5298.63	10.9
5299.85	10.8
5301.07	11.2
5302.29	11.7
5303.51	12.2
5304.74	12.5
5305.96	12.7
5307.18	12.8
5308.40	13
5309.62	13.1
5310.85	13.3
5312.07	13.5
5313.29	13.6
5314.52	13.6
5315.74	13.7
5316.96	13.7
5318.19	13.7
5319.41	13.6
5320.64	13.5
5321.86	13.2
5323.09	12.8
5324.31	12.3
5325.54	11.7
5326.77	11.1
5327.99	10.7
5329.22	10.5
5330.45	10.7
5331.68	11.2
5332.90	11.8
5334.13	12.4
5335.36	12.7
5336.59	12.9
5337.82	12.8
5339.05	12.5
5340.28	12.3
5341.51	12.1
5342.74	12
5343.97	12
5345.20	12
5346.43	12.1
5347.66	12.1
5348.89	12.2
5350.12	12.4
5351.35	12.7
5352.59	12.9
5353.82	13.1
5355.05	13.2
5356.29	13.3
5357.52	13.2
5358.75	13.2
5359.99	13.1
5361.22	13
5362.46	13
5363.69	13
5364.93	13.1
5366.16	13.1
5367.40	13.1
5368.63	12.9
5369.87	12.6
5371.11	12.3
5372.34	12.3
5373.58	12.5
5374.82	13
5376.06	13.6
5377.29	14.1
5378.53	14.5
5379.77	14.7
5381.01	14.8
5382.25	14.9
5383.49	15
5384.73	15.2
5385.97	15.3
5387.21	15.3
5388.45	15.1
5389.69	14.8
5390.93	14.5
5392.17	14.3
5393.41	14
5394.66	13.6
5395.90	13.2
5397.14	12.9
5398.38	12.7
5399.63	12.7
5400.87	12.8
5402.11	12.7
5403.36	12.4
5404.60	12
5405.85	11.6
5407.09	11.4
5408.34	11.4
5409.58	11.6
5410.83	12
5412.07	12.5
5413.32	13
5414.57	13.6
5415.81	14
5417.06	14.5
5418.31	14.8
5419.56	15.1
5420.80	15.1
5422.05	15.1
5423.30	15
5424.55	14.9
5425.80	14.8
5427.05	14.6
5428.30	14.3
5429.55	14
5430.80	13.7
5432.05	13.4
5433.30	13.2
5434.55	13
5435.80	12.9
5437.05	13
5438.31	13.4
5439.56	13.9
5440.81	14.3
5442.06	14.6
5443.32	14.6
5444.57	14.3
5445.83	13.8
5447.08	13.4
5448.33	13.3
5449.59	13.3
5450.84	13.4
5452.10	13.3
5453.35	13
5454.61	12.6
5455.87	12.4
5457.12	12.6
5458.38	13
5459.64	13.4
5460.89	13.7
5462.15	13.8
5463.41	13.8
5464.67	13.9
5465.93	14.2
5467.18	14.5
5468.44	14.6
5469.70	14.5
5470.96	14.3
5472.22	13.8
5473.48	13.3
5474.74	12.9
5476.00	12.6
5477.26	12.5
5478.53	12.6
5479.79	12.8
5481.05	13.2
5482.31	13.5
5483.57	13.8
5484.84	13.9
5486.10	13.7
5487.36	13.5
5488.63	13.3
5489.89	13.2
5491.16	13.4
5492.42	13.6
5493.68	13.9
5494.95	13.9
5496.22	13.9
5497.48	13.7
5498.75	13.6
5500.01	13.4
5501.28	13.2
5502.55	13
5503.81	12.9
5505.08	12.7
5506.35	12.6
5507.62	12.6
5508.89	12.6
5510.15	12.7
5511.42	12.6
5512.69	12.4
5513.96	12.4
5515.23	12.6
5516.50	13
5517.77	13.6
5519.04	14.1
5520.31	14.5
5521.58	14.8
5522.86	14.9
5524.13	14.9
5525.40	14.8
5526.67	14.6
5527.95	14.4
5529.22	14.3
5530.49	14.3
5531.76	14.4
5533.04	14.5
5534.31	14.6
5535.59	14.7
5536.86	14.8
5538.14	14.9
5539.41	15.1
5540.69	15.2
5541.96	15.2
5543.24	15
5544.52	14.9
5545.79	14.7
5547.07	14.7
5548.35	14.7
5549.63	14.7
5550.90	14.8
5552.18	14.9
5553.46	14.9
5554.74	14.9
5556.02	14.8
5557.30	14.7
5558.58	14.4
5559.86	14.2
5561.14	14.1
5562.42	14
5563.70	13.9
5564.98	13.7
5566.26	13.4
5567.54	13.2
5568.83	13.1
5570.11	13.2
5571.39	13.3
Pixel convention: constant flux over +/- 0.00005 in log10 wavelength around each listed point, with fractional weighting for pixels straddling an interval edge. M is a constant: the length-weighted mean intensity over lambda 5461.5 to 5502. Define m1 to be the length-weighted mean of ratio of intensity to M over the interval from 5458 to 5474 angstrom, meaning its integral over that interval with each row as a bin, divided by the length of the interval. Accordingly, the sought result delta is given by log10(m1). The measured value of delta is 0.011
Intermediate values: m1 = 1.03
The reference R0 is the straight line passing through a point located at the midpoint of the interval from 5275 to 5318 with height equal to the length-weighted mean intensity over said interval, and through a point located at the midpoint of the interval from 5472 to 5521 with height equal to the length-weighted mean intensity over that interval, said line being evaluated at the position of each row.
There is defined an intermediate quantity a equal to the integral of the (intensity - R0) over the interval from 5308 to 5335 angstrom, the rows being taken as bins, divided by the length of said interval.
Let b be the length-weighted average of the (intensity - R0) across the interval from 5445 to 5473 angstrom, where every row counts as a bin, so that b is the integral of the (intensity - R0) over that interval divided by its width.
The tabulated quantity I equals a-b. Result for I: -0.7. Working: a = -0.22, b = 0.5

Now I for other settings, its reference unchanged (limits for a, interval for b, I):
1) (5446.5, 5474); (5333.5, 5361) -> 0.7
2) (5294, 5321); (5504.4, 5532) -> -0.4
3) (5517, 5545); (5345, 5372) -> 1.4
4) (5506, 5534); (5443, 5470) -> 0.0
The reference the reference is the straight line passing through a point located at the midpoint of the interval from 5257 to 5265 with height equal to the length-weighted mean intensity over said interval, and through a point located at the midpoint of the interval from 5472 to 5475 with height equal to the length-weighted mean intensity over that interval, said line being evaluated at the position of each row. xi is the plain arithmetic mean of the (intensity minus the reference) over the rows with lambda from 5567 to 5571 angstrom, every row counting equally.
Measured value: -1.12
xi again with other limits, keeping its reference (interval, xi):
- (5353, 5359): 1.05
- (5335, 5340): 0.77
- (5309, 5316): 1.76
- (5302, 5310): 0.93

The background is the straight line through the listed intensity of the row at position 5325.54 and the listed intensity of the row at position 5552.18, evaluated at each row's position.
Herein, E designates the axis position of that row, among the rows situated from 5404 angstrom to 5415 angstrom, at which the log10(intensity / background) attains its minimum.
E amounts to 5408.34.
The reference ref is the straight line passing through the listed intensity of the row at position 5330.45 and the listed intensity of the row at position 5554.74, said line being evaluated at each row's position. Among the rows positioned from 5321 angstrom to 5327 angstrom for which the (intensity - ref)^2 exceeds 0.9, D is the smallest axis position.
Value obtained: 5321.86 angstrom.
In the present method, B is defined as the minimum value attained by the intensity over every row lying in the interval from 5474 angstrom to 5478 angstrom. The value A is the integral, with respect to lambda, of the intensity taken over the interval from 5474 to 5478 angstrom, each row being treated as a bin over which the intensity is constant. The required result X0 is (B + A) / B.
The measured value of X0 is 5.05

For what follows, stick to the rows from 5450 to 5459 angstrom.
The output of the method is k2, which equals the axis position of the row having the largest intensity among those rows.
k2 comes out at 5450.84 angstrom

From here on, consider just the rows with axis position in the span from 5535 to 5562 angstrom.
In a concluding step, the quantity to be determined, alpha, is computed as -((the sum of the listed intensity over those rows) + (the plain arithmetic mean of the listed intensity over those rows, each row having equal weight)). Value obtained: -325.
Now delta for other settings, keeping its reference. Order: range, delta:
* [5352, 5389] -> 0.001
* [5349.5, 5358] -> -0.020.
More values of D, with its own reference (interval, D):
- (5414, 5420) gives 5414.57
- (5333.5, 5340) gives 5334.13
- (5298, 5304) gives 5301.07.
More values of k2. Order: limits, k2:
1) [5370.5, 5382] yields 5381.01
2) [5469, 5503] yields 5469.70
